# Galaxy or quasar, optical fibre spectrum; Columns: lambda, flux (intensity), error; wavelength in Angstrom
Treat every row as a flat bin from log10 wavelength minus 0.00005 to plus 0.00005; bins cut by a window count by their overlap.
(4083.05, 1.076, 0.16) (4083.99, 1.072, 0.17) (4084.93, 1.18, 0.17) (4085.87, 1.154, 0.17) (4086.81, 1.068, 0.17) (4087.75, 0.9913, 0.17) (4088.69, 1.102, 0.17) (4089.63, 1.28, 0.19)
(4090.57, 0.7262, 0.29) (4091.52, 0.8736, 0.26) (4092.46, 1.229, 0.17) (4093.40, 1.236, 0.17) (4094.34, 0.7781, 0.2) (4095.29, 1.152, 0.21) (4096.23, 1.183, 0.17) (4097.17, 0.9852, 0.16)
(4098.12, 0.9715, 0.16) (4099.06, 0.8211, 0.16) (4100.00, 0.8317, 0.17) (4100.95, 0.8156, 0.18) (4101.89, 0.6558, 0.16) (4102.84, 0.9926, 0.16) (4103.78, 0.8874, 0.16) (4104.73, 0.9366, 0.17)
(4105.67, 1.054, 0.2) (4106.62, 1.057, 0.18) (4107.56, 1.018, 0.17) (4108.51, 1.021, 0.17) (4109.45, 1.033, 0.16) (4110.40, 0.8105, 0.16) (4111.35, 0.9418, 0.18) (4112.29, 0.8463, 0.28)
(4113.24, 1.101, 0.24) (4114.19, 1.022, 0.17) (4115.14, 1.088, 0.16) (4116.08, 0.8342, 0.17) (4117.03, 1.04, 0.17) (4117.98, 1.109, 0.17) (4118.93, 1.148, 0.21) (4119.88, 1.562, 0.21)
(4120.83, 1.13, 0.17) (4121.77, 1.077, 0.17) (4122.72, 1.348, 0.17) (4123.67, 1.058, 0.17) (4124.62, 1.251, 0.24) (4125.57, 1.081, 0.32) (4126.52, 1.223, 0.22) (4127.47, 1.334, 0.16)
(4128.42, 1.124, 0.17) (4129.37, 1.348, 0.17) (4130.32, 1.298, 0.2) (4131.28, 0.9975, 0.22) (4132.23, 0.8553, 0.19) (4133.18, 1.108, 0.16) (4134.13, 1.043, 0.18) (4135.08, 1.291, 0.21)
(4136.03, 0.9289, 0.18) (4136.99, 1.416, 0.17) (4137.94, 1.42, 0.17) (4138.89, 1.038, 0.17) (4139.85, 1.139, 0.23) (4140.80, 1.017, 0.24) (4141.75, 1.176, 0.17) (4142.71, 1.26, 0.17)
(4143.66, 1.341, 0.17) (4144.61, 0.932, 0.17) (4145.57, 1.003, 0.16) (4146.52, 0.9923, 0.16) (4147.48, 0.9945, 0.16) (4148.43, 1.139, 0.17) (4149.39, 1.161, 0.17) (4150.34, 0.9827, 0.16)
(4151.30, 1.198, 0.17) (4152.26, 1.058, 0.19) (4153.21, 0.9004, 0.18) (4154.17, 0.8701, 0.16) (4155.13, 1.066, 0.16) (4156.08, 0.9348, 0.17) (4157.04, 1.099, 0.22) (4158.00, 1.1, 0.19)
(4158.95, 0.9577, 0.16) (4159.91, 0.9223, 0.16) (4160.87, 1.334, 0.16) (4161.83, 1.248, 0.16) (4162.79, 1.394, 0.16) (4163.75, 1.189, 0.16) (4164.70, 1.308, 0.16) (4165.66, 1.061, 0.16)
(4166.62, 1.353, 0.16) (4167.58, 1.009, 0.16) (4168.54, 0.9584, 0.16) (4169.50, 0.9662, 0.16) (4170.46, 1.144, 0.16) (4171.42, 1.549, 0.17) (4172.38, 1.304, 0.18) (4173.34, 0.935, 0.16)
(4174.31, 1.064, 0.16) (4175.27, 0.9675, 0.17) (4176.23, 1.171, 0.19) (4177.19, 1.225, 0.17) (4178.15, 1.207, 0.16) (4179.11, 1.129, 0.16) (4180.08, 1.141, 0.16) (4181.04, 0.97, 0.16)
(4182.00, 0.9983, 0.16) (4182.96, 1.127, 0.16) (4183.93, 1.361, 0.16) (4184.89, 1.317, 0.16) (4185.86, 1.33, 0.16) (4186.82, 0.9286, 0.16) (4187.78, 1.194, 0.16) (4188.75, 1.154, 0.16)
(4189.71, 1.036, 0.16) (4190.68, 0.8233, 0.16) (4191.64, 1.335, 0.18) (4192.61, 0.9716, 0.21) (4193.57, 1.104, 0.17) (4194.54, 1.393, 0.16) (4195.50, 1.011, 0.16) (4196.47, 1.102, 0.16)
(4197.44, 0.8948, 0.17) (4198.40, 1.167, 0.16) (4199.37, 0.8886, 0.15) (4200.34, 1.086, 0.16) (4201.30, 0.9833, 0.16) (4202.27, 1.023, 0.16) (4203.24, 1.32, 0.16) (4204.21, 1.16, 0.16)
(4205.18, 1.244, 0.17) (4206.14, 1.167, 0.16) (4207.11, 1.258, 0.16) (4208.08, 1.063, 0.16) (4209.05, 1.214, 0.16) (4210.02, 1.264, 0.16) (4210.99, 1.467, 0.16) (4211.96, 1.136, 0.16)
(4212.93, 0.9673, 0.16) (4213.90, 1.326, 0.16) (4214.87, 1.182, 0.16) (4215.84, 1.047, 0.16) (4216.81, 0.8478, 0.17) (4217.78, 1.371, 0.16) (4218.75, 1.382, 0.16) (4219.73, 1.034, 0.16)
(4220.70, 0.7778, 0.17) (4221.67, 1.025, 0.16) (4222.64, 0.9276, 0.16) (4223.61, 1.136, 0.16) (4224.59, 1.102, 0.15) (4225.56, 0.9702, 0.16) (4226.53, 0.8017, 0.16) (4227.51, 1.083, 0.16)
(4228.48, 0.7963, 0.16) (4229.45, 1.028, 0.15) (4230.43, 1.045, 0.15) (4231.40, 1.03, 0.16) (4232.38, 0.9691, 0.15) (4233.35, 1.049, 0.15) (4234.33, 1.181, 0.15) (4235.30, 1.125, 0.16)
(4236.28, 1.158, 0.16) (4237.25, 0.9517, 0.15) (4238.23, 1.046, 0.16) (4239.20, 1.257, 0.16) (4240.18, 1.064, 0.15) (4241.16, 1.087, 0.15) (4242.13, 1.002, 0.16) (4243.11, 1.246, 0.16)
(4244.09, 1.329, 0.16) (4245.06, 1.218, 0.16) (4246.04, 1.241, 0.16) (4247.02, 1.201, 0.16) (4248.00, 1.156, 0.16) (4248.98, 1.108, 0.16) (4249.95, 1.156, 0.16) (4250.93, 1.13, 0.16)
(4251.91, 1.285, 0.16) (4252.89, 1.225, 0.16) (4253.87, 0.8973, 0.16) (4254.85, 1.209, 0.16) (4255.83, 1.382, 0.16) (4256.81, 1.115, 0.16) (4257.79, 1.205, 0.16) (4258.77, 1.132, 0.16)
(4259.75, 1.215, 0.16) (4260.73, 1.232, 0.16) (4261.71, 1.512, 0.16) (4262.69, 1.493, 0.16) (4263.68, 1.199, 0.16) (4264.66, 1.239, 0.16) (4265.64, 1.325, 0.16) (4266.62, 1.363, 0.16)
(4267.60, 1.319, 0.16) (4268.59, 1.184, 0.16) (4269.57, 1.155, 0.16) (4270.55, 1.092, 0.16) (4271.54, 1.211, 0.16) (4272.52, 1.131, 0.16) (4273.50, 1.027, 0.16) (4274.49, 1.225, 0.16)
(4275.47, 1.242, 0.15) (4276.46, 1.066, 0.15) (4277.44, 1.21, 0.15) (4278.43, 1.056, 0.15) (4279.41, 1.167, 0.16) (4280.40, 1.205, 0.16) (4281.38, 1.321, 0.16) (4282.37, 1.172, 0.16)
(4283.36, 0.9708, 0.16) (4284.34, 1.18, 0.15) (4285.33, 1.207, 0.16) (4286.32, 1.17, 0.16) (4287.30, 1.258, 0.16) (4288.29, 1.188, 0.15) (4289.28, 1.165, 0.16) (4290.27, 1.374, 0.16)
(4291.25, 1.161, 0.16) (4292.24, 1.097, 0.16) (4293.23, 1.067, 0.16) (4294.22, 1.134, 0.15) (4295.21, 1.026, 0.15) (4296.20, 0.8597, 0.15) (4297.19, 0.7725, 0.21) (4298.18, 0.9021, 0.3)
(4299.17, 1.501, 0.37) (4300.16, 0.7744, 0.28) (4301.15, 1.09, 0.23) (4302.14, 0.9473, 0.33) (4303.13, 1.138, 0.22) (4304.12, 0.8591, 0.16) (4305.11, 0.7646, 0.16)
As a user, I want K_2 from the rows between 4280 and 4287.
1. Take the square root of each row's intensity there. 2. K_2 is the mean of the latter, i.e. 1.08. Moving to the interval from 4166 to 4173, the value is 1.08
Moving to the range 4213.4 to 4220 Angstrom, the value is 1.08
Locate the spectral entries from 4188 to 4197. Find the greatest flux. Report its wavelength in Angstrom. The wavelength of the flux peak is 4194.54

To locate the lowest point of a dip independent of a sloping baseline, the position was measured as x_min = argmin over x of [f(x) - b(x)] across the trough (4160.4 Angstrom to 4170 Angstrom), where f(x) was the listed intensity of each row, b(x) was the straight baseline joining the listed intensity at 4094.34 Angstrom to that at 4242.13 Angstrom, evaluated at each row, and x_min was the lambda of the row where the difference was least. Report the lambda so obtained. 4168.54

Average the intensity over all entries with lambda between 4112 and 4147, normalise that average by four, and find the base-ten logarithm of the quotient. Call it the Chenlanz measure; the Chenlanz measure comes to -0.547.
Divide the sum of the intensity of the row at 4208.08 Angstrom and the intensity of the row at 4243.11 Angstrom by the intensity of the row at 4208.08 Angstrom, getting 2.17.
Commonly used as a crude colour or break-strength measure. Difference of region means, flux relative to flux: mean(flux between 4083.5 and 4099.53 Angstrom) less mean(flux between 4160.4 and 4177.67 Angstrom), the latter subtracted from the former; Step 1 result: -0.1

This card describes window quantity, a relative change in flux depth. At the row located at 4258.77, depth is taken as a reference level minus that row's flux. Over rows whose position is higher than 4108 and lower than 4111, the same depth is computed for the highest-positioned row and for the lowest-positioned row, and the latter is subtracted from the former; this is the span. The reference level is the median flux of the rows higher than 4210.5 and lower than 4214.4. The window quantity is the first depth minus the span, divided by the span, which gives -0.5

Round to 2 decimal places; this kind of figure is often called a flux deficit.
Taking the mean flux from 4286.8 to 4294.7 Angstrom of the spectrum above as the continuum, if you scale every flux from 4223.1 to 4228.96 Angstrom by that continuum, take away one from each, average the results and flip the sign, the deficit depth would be 0.17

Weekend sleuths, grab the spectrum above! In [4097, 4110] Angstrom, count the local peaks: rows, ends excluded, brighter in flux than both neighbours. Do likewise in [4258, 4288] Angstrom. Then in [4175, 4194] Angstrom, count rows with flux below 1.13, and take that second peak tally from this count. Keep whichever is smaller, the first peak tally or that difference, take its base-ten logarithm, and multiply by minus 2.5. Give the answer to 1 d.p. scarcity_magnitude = -1.2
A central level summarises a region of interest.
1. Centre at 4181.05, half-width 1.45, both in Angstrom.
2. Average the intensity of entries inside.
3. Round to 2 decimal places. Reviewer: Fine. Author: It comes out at 1.04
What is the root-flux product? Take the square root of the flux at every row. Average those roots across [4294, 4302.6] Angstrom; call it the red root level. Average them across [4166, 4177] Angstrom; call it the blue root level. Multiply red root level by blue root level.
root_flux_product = 1.05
